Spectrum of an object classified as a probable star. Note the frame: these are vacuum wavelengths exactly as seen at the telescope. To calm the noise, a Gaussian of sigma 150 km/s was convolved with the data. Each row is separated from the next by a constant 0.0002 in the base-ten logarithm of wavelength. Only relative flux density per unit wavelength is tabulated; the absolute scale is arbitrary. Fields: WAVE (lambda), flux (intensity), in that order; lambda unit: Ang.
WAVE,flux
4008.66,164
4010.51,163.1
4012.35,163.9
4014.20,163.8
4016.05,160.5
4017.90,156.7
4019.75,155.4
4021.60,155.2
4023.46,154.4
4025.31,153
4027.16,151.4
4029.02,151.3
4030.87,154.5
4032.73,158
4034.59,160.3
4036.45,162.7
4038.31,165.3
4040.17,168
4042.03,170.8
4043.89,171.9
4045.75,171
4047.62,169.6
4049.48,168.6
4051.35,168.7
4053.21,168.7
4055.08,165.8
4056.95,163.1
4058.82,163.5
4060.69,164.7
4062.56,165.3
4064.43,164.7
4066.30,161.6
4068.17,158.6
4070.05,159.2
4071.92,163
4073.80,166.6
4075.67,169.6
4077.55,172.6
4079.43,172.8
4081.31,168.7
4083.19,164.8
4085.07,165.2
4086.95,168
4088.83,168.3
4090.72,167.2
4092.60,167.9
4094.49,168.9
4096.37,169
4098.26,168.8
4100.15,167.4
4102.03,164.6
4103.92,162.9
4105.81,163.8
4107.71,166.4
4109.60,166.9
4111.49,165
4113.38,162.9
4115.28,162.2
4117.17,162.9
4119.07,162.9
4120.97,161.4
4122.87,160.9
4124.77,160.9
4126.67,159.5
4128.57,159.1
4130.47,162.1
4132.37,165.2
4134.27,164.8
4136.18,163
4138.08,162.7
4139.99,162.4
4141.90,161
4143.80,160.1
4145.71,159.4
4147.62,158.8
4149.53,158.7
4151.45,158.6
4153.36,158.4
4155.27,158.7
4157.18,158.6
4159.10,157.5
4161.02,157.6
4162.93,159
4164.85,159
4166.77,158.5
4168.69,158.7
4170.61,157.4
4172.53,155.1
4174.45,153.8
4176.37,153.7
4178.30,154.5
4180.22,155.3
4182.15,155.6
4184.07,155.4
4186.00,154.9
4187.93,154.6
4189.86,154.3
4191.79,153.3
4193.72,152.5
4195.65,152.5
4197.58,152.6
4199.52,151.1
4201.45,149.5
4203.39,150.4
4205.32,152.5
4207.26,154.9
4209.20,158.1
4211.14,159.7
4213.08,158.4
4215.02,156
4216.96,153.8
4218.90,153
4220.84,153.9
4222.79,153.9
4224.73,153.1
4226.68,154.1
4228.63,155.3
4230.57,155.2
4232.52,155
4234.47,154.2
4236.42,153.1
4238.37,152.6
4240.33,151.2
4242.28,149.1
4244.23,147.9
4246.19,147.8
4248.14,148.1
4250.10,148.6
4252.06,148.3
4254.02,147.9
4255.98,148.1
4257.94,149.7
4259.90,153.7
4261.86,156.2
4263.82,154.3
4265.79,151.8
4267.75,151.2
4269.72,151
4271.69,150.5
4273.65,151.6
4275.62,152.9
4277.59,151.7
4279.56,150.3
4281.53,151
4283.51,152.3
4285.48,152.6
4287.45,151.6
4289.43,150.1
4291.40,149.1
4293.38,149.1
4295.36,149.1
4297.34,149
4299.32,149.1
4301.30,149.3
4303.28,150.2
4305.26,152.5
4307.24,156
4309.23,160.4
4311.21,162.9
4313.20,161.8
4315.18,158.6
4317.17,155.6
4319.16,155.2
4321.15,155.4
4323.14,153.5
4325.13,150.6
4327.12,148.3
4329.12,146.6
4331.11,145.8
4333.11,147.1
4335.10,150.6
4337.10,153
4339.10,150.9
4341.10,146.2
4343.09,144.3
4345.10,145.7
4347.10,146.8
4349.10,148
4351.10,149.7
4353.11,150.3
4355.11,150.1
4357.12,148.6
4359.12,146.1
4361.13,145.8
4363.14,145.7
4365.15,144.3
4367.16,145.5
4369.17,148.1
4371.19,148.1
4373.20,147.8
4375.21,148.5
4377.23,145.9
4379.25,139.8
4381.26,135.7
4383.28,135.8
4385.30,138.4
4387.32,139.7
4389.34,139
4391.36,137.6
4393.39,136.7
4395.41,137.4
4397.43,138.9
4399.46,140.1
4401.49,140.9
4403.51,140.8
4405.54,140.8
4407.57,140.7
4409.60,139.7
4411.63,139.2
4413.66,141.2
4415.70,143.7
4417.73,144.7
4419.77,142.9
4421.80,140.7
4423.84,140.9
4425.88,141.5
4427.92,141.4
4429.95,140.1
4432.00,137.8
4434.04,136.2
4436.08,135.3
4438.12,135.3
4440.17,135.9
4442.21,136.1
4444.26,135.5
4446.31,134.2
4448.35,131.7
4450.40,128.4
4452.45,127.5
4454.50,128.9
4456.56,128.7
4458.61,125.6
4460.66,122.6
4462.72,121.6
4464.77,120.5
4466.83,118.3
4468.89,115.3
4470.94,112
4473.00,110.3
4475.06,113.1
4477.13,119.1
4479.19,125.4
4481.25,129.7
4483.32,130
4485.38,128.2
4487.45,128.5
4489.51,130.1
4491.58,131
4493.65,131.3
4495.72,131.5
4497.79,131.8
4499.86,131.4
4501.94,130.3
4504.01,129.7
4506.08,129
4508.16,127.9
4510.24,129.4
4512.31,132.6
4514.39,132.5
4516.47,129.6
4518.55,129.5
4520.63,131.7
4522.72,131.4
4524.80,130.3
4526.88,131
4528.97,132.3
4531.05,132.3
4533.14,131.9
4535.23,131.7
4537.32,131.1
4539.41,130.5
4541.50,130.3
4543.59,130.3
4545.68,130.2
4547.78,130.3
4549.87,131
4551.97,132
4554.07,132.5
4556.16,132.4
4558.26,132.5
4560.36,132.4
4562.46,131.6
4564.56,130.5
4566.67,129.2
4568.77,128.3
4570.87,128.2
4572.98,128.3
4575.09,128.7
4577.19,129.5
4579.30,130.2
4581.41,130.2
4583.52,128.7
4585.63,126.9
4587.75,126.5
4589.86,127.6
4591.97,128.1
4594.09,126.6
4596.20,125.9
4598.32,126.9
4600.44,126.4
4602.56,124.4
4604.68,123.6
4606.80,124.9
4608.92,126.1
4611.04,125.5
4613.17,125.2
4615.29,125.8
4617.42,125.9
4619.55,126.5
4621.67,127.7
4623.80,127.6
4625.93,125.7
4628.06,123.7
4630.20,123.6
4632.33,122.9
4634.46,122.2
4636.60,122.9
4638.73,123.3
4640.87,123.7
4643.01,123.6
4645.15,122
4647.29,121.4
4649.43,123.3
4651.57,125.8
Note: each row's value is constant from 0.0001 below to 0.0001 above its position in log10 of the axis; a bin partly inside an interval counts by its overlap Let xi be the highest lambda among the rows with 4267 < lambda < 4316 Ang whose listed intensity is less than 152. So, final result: 4303.28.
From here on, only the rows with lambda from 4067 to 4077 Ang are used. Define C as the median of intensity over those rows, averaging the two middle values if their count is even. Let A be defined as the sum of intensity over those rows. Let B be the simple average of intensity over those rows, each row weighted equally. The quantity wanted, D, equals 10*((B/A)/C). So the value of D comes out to 0.0123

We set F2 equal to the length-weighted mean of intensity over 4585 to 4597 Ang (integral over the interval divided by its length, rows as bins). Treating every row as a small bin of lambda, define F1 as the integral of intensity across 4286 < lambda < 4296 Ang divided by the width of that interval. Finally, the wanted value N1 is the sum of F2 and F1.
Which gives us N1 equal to 277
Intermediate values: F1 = 150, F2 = 127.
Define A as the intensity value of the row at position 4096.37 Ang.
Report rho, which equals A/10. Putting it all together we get 16.9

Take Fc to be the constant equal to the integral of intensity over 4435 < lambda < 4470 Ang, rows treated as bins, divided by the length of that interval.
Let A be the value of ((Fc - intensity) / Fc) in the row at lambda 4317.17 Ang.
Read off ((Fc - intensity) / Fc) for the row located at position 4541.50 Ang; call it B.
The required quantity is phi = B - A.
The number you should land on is 0.2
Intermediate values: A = -0.21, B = -0.02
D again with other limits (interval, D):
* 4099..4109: 0.0122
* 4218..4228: 0.0130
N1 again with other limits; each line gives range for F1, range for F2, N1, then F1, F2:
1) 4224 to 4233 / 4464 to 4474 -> 270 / 155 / 115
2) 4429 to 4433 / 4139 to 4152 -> 298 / 139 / 160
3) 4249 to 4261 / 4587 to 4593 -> 277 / 149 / 128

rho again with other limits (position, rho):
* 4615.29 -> 12.6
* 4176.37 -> 15.4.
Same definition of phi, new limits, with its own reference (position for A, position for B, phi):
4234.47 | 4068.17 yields 0.0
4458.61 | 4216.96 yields -0.2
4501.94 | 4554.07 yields 0.0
